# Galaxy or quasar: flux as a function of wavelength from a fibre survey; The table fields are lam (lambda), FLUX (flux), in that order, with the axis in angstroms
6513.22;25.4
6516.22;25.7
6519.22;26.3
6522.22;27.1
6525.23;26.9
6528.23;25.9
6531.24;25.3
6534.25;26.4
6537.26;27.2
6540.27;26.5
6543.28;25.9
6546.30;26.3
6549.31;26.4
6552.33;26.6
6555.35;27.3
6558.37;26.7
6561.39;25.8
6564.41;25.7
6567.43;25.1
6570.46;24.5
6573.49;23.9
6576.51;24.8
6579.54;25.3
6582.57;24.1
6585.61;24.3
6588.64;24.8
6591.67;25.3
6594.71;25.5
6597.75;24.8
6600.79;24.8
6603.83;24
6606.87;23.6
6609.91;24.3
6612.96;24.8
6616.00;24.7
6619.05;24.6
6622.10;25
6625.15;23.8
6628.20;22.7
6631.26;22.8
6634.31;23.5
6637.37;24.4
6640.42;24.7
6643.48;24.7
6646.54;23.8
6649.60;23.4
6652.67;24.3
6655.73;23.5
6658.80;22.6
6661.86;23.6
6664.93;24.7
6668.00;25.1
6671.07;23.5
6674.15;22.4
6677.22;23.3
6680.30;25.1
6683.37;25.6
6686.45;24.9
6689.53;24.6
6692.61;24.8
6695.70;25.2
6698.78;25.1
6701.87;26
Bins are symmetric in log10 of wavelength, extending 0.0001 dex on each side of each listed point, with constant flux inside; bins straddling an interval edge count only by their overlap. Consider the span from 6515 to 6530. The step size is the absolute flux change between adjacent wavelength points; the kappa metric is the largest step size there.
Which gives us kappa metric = 1.0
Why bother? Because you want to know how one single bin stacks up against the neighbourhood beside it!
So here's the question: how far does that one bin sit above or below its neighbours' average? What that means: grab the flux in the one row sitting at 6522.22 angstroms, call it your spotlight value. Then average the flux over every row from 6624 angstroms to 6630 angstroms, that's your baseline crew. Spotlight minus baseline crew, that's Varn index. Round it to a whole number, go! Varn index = 4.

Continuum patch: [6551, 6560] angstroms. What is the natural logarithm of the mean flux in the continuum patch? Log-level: 3.29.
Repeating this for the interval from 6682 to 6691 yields 3.22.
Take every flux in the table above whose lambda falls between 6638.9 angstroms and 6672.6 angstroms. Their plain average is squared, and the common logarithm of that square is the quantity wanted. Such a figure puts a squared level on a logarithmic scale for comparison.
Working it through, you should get 2.76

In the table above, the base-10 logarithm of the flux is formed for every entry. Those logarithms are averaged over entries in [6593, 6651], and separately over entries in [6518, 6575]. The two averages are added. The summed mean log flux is 2.80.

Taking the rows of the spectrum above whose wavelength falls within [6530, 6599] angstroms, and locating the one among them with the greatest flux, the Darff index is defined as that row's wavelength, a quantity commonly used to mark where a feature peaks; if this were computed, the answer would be 6555.35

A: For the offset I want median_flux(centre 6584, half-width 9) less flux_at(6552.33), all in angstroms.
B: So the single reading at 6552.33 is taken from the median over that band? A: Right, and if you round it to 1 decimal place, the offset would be -1.8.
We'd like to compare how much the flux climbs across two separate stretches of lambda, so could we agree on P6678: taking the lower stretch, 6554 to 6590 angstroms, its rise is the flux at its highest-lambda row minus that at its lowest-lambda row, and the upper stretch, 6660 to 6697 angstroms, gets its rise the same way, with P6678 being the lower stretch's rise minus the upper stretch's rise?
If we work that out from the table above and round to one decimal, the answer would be -4.1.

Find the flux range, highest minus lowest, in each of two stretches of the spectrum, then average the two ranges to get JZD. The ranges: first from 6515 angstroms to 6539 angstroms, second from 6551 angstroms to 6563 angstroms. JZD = 1.7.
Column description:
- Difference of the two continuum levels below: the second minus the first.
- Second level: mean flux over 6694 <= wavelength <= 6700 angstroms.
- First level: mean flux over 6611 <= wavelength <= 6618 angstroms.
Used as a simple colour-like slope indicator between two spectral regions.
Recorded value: 0.4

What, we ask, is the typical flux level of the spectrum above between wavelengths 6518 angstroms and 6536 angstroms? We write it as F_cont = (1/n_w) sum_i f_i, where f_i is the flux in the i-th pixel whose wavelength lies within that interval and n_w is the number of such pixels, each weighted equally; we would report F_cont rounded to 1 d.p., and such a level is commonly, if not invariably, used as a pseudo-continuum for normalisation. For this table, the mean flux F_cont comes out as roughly 26.3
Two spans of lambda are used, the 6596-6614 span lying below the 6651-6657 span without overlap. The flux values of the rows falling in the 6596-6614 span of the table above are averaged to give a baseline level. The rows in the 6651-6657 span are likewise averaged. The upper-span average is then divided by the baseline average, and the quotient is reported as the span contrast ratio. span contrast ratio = 0.98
